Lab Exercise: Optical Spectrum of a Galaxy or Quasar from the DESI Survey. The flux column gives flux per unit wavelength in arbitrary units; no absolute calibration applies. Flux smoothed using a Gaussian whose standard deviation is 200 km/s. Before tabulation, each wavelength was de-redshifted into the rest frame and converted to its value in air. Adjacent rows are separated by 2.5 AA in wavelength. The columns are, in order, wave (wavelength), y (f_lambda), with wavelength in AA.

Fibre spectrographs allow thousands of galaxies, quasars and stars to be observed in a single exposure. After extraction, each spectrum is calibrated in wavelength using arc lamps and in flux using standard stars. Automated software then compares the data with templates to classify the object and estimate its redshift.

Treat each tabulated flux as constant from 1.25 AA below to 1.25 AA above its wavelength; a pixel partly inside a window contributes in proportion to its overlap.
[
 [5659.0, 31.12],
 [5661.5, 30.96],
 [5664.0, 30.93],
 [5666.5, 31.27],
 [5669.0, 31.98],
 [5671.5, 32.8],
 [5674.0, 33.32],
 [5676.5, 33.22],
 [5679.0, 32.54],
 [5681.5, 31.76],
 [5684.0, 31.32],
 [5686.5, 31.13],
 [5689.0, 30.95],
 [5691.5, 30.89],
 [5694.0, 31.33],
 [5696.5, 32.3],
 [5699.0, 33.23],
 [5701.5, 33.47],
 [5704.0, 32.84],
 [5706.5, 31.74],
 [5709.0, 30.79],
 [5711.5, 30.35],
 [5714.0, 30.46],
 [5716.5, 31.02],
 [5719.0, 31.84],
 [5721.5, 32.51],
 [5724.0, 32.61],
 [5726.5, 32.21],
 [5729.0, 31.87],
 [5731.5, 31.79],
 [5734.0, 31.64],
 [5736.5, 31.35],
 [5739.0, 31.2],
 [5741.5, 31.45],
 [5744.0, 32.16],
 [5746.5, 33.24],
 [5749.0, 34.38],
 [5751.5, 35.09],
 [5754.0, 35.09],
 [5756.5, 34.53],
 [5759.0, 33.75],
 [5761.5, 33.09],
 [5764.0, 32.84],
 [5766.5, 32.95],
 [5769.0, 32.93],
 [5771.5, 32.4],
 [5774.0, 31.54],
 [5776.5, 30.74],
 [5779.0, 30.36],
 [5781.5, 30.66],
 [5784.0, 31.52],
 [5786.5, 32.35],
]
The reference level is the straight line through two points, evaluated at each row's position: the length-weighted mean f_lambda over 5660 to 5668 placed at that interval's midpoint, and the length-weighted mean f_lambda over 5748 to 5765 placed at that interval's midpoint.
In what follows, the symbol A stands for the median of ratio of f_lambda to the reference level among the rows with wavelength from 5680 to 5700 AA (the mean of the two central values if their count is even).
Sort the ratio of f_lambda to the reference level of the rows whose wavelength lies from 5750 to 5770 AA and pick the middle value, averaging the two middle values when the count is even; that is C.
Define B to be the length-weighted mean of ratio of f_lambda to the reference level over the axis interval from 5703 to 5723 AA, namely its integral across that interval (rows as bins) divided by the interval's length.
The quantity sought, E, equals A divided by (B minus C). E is -69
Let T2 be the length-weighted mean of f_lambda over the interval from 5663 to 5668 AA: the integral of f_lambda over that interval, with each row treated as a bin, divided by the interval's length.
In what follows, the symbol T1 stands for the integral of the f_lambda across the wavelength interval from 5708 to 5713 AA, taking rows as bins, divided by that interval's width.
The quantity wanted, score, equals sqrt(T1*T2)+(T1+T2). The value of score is 92.6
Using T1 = 30.6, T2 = 31.15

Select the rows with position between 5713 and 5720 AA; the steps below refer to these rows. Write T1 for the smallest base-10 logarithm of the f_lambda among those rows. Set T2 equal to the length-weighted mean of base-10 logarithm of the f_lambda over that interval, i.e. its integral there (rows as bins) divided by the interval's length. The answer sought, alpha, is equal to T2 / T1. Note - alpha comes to 1.006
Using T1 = 1.48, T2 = 1.49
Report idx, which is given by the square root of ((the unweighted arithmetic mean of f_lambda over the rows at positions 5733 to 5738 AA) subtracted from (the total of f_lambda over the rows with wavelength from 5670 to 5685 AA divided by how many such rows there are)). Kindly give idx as 1.00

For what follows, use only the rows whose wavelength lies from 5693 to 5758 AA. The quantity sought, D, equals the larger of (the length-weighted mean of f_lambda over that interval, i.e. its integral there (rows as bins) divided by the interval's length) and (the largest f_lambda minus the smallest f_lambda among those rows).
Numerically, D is 32.3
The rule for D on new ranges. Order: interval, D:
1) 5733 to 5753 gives 32.6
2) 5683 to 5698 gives 31.4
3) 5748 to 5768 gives 33.9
